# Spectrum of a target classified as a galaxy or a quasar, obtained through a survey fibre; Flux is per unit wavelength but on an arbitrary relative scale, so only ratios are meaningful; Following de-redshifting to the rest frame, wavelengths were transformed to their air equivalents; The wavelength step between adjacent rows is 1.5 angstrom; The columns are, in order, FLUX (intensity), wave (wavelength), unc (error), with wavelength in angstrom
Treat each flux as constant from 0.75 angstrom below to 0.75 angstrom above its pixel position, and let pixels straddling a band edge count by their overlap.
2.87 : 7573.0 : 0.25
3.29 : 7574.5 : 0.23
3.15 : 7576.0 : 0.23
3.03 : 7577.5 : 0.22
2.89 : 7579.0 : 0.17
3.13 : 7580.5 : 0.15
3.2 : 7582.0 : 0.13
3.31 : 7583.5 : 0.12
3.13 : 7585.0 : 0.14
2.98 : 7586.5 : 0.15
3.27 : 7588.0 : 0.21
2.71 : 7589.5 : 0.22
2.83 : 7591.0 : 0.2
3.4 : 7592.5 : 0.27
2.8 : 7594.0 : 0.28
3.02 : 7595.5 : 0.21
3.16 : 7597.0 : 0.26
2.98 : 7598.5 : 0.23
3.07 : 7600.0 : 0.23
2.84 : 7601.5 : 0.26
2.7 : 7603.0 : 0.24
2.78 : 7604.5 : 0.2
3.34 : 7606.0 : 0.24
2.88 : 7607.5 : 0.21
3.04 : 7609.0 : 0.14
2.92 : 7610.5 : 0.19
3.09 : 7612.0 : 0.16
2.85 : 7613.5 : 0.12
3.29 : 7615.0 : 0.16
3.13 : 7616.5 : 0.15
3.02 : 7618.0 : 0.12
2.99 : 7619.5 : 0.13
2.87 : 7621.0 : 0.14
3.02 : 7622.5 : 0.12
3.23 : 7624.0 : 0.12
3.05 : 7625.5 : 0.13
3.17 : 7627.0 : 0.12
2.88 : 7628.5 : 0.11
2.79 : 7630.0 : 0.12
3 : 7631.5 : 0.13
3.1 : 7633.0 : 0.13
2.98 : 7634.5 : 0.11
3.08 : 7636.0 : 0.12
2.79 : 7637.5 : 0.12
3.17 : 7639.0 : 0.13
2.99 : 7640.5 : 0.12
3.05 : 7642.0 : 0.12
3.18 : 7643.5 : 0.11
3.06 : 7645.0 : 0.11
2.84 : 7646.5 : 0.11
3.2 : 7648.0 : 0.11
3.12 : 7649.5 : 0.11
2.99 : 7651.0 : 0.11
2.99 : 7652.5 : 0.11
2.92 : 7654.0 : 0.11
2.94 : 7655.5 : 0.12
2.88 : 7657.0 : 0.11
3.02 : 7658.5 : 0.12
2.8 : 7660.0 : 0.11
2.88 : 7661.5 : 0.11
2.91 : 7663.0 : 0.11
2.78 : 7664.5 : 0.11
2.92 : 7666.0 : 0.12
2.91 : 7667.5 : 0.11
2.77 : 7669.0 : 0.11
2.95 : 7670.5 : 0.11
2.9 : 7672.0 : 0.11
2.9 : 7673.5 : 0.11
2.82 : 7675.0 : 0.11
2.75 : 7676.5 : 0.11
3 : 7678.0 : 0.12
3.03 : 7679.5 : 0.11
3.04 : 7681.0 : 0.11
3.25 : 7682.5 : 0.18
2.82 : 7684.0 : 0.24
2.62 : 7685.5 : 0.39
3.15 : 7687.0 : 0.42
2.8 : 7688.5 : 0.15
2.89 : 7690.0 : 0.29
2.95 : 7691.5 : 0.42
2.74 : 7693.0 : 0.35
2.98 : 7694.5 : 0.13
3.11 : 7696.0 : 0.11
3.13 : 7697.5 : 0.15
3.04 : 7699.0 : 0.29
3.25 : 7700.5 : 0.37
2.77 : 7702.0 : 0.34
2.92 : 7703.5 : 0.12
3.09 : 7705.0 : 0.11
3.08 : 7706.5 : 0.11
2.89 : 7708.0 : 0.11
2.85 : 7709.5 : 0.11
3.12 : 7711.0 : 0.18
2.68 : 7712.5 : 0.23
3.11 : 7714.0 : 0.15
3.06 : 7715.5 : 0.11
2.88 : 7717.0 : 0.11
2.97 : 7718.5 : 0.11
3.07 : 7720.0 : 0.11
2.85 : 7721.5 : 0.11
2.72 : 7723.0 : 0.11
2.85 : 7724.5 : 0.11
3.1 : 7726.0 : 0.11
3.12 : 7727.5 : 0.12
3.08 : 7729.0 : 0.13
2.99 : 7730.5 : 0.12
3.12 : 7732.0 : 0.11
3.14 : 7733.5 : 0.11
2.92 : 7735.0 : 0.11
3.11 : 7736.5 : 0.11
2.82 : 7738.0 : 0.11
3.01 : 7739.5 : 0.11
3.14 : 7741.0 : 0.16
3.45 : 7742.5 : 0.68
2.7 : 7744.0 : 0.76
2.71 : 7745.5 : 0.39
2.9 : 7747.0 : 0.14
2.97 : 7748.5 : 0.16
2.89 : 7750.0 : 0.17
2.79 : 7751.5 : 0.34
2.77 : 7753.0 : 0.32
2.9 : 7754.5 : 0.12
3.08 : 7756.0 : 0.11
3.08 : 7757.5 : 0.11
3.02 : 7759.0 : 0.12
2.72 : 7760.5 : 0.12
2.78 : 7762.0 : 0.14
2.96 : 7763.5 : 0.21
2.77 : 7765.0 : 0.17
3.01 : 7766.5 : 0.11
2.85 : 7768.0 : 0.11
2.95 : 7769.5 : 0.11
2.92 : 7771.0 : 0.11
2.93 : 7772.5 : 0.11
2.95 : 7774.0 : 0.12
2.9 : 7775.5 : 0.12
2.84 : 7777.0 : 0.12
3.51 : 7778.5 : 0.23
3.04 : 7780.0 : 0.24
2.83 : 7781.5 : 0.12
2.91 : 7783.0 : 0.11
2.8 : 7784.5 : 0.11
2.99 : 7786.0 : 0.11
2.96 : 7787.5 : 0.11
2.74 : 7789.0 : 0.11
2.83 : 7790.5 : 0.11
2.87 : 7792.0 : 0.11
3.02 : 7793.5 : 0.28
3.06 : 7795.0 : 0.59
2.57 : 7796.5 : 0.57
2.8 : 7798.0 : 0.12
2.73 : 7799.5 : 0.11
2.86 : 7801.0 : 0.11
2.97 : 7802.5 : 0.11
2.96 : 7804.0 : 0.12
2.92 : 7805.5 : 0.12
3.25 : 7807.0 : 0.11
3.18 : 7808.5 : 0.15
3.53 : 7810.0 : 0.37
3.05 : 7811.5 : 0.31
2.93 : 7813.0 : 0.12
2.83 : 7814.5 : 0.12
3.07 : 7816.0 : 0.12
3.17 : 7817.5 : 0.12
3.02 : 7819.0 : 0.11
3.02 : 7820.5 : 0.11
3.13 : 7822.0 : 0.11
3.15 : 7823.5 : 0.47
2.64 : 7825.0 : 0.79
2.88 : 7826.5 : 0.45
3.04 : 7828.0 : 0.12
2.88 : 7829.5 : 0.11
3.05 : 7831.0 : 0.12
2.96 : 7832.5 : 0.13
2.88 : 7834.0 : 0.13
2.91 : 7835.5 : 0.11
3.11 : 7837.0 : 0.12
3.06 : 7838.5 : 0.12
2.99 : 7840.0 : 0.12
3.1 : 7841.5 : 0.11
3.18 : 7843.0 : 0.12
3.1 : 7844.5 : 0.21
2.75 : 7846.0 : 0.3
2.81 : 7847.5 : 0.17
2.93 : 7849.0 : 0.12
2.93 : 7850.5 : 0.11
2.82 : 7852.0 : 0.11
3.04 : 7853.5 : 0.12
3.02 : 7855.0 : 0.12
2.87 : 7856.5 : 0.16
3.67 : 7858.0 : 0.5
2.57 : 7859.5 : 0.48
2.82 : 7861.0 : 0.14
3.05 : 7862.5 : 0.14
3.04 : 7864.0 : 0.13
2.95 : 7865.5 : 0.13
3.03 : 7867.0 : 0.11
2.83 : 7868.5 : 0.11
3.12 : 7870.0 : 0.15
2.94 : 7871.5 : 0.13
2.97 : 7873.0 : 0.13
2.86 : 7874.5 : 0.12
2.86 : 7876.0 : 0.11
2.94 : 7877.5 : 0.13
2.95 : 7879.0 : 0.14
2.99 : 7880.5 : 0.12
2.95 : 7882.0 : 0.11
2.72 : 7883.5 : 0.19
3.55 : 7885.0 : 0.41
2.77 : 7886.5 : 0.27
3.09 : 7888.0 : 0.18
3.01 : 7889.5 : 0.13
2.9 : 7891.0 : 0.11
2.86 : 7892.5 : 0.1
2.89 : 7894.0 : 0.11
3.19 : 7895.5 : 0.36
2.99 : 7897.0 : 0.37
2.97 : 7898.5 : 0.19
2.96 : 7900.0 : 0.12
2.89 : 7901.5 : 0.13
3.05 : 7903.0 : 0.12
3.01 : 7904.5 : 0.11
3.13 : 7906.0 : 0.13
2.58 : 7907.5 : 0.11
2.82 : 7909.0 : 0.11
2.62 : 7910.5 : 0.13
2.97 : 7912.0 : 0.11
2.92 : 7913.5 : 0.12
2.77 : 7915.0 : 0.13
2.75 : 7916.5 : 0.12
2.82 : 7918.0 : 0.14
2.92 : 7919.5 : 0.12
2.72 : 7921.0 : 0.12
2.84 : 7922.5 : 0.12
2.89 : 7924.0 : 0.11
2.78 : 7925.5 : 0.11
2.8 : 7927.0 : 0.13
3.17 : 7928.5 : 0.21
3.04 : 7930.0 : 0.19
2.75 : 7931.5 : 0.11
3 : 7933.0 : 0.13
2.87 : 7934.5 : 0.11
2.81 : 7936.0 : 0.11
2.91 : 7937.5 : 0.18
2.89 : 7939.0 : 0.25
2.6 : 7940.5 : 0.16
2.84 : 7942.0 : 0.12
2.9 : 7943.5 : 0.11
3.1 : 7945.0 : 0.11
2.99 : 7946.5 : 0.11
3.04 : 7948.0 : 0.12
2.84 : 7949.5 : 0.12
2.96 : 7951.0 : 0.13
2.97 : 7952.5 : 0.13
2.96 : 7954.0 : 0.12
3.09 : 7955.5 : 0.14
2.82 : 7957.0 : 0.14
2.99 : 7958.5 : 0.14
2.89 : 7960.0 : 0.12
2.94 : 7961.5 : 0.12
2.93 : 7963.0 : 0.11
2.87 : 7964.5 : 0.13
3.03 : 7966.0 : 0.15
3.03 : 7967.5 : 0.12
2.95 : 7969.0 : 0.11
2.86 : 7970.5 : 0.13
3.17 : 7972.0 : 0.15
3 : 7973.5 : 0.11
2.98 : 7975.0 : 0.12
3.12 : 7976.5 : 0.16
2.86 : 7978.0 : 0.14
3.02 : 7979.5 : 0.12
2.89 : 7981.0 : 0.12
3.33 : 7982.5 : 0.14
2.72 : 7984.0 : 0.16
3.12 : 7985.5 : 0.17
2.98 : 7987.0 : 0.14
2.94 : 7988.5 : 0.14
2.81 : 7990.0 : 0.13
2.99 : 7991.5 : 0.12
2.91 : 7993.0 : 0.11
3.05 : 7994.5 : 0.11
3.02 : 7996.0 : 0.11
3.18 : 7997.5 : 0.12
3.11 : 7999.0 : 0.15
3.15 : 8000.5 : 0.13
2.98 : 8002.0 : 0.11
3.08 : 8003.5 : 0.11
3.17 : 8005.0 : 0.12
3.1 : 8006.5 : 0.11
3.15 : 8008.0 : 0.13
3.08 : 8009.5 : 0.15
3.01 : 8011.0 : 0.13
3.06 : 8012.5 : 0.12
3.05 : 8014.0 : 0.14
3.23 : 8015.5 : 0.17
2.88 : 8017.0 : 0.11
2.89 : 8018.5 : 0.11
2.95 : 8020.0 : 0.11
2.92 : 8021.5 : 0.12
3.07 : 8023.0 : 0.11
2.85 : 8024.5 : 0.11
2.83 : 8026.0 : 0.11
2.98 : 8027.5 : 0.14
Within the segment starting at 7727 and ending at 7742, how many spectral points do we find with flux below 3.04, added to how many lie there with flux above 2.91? 13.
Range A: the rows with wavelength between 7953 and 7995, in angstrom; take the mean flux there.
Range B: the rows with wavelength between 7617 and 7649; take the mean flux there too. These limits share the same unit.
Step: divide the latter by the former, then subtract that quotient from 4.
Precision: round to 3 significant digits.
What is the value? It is 2.98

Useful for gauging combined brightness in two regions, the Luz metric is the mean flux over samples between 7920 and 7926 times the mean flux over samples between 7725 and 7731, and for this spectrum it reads 8.63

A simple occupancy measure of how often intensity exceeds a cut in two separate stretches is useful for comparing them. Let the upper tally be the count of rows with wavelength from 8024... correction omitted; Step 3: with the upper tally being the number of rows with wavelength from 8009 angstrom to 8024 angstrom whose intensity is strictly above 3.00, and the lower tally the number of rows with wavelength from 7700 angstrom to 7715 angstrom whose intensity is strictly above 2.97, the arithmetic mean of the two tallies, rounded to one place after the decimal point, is 5.5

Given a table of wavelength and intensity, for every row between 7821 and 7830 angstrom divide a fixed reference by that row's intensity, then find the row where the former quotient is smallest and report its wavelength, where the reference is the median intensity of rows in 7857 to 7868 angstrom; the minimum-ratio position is 7823.5 angstrom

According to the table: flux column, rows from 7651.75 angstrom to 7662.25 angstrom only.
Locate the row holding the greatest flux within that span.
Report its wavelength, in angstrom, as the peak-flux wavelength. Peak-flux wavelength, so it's 7658.5 angstrom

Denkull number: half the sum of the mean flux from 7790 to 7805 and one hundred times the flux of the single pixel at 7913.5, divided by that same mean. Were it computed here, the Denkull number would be 51.4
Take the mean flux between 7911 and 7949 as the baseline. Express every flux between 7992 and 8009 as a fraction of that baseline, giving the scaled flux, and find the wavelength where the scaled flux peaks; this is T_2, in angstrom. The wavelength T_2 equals 7997.5 angstrom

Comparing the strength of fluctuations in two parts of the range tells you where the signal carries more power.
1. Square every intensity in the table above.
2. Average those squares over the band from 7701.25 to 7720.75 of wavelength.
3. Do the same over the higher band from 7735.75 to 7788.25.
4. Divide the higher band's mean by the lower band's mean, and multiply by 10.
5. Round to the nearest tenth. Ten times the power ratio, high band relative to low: 9.9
